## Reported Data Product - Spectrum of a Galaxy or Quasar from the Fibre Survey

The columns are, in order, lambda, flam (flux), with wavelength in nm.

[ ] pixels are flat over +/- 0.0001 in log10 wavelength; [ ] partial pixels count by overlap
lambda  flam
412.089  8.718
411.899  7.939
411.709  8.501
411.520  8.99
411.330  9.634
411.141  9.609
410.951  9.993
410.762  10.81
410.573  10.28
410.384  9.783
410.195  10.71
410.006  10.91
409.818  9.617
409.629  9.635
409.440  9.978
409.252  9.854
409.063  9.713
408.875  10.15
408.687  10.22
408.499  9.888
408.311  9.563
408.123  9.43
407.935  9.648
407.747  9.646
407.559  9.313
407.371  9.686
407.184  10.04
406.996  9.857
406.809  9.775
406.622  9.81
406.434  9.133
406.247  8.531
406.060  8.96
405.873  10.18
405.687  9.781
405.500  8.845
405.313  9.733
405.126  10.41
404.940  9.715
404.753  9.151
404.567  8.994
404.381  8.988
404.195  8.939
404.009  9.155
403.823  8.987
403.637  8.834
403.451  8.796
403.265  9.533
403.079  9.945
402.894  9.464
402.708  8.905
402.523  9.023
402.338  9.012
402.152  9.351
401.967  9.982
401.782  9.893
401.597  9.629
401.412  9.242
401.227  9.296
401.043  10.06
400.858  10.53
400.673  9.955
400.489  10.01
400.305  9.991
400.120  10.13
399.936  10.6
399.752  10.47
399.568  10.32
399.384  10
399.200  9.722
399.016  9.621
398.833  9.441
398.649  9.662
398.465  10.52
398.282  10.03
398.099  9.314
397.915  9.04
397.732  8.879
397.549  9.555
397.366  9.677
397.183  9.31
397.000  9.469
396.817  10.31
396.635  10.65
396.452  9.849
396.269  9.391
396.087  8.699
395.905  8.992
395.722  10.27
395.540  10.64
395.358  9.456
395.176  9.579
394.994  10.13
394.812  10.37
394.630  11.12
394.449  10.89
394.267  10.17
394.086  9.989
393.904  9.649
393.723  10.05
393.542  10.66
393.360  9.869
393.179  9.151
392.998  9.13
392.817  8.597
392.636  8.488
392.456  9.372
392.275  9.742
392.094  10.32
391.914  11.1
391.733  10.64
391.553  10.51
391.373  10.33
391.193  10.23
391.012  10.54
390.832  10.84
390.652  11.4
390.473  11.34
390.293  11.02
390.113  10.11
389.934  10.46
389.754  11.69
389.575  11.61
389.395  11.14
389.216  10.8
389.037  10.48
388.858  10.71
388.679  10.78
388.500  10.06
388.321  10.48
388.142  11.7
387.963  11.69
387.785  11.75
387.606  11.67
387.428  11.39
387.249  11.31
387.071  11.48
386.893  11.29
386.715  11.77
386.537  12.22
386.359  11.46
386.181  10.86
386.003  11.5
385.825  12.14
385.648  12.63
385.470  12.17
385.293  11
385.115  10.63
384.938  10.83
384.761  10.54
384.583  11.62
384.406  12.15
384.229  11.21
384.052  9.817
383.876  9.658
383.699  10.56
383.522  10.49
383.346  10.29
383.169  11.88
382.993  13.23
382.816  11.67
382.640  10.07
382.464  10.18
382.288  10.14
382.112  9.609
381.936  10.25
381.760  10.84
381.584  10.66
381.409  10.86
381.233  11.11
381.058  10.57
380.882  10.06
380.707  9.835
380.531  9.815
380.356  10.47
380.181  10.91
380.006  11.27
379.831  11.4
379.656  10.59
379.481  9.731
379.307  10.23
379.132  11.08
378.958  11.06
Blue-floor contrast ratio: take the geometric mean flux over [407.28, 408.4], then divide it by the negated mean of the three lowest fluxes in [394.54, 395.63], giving -0.98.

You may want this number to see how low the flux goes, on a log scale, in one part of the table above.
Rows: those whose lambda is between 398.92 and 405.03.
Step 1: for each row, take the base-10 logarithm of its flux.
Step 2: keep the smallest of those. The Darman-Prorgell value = 0.94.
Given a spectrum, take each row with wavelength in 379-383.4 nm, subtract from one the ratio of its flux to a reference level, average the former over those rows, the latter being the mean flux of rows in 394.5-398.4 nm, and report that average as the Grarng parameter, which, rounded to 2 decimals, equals -0.09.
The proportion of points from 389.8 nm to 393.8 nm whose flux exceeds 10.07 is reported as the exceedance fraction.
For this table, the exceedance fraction 0.64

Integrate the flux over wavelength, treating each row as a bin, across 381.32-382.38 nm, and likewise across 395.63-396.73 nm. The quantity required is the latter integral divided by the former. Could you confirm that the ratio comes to 0.96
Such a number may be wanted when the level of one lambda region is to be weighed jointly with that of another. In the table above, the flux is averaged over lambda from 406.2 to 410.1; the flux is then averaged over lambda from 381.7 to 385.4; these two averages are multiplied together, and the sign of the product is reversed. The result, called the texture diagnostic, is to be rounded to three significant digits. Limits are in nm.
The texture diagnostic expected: -105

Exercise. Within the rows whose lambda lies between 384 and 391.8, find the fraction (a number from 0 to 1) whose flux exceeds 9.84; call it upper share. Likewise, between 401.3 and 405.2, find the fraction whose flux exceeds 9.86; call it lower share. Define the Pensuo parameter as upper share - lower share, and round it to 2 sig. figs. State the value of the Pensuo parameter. 0.79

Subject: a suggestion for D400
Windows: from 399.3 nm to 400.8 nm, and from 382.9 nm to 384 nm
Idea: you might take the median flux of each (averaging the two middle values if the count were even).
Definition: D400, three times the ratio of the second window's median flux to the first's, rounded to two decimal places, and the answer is 3.14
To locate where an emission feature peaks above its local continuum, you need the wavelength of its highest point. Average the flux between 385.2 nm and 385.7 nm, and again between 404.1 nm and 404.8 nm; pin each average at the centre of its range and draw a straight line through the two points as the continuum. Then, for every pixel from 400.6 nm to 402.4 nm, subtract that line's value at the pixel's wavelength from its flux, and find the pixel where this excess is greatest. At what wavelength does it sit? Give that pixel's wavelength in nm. 400.858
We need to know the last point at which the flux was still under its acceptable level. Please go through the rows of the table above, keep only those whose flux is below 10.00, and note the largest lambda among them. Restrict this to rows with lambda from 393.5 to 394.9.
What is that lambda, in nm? 394.086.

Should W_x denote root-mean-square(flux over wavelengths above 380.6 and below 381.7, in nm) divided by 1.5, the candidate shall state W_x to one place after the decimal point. 7.0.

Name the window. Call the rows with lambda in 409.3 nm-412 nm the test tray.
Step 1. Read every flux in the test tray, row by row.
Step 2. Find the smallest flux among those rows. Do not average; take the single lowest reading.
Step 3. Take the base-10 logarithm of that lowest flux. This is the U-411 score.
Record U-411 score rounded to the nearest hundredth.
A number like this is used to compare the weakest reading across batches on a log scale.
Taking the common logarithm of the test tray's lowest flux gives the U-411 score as 0.90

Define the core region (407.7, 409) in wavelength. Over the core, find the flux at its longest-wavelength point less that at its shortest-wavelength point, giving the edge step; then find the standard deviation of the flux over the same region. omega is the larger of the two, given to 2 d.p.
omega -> 0.50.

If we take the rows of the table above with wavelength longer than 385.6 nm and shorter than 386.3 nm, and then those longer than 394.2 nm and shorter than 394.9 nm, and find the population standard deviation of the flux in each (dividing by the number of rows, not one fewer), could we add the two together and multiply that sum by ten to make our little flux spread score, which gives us 10.5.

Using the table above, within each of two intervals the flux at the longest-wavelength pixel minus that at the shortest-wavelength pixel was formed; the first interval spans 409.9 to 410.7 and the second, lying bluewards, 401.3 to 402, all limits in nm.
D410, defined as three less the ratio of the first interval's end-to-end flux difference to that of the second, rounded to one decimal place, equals 3.9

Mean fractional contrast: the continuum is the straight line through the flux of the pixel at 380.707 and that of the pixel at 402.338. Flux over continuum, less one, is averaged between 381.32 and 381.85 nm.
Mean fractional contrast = 0.100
